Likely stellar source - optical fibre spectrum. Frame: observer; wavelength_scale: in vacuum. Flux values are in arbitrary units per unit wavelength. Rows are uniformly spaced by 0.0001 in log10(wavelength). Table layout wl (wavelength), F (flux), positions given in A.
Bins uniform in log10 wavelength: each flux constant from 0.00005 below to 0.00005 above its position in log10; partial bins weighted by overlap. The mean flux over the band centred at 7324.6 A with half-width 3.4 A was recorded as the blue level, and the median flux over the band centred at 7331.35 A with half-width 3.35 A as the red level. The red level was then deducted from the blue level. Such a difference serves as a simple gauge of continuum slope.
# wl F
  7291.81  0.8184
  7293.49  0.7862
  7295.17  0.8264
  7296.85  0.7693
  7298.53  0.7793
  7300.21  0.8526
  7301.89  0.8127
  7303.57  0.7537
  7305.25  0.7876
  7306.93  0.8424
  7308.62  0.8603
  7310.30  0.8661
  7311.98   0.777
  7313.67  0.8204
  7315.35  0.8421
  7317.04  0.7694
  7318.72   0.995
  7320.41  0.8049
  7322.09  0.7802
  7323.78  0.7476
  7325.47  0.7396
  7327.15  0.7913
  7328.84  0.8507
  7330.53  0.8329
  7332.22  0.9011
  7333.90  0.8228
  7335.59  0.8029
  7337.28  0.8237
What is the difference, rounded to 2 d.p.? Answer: -0.08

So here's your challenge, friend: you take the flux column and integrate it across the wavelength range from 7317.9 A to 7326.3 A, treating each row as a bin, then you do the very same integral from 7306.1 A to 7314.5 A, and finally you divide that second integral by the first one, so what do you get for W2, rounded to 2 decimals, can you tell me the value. 1.02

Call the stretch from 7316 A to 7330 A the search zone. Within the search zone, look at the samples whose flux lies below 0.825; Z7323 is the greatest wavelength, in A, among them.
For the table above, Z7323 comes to 7327.15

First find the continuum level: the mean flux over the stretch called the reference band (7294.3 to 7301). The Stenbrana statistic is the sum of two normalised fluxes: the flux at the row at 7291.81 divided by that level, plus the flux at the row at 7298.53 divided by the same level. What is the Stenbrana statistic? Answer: 1.98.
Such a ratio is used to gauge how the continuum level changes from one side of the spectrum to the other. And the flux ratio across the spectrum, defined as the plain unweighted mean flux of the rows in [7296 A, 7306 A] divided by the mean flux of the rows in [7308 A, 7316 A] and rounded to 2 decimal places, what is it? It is 0.95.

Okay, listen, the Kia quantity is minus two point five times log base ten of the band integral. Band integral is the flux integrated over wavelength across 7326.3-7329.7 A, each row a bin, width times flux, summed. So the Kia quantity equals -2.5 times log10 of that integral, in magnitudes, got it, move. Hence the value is -1.11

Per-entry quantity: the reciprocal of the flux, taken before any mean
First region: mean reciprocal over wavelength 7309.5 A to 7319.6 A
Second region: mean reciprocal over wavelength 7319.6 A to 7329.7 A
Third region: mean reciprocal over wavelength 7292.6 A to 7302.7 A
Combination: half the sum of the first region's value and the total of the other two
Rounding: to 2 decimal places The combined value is 1.86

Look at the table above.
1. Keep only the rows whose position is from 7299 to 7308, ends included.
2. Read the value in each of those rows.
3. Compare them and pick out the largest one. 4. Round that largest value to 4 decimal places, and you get 0.8526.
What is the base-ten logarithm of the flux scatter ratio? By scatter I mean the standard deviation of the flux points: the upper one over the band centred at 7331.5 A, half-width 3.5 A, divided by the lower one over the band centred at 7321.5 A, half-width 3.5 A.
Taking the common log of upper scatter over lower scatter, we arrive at -0.50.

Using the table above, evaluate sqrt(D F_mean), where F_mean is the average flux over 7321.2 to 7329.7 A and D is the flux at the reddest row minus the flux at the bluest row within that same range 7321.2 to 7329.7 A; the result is 0.23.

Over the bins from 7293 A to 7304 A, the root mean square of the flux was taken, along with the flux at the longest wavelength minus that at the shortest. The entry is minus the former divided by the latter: 25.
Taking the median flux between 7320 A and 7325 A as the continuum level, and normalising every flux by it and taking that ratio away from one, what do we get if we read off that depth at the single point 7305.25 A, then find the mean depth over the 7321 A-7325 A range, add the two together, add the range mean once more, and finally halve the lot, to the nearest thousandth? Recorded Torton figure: 0.016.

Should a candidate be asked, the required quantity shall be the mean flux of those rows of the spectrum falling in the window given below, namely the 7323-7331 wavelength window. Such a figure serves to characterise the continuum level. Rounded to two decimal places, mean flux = 0.79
